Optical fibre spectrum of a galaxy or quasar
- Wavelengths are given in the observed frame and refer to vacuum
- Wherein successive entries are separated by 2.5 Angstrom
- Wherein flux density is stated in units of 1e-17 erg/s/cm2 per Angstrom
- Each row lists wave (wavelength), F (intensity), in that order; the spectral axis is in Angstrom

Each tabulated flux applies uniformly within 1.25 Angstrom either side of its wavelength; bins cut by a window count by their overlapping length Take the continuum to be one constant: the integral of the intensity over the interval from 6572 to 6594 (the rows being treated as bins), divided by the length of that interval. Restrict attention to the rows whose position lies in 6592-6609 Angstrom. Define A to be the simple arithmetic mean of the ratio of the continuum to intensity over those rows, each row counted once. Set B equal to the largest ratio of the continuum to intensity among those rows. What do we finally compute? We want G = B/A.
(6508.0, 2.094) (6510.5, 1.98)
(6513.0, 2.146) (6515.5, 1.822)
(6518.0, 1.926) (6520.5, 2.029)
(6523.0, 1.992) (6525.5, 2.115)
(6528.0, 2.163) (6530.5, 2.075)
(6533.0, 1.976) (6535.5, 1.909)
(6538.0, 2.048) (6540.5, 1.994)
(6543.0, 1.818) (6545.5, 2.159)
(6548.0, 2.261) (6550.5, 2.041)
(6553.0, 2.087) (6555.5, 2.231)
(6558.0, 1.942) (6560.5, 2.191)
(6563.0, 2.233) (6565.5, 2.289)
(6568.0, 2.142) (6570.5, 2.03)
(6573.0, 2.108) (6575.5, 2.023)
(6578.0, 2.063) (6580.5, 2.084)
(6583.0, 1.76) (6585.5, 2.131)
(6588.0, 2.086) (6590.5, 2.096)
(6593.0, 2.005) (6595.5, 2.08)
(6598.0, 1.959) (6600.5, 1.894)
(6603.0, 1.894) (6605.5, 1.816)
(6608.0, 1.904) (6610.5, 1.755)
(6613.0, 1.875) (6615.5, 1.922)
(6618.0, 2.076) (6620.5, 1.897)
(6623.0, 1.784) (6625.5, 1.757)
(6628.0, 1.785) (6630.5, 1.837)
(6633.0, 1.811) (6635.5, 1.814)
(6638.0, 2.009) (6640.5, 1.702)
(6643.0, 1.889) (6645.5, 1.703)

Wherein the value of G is 1.06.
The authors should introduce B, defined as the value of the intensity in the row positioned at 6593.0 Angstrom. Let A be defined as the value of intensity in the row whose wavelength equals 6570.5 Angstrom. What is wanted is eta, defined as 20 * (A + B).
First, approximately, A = 2.03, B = 2.005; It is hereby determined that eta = 81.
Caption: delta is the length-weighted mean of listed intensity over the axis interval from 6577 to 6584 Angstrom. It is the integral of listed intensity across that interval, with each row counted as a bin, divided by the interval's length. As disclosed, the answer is 1.97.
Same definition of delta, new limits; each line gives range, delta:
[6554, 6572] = 2.15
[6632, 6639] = 1.88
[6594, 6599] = 2.02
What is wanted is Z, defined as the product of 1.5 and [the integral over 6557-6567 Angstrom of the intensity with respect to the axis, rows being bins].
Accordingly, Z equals 32.5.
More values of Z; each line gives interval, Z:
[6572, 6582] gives 30.9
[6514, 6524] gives 29.2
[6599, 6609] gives 28.2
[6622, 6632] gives 26.9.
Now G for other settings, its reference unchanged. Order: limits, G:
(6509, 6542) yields 1.10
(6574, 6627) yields 1.10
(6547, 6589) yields 1.19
